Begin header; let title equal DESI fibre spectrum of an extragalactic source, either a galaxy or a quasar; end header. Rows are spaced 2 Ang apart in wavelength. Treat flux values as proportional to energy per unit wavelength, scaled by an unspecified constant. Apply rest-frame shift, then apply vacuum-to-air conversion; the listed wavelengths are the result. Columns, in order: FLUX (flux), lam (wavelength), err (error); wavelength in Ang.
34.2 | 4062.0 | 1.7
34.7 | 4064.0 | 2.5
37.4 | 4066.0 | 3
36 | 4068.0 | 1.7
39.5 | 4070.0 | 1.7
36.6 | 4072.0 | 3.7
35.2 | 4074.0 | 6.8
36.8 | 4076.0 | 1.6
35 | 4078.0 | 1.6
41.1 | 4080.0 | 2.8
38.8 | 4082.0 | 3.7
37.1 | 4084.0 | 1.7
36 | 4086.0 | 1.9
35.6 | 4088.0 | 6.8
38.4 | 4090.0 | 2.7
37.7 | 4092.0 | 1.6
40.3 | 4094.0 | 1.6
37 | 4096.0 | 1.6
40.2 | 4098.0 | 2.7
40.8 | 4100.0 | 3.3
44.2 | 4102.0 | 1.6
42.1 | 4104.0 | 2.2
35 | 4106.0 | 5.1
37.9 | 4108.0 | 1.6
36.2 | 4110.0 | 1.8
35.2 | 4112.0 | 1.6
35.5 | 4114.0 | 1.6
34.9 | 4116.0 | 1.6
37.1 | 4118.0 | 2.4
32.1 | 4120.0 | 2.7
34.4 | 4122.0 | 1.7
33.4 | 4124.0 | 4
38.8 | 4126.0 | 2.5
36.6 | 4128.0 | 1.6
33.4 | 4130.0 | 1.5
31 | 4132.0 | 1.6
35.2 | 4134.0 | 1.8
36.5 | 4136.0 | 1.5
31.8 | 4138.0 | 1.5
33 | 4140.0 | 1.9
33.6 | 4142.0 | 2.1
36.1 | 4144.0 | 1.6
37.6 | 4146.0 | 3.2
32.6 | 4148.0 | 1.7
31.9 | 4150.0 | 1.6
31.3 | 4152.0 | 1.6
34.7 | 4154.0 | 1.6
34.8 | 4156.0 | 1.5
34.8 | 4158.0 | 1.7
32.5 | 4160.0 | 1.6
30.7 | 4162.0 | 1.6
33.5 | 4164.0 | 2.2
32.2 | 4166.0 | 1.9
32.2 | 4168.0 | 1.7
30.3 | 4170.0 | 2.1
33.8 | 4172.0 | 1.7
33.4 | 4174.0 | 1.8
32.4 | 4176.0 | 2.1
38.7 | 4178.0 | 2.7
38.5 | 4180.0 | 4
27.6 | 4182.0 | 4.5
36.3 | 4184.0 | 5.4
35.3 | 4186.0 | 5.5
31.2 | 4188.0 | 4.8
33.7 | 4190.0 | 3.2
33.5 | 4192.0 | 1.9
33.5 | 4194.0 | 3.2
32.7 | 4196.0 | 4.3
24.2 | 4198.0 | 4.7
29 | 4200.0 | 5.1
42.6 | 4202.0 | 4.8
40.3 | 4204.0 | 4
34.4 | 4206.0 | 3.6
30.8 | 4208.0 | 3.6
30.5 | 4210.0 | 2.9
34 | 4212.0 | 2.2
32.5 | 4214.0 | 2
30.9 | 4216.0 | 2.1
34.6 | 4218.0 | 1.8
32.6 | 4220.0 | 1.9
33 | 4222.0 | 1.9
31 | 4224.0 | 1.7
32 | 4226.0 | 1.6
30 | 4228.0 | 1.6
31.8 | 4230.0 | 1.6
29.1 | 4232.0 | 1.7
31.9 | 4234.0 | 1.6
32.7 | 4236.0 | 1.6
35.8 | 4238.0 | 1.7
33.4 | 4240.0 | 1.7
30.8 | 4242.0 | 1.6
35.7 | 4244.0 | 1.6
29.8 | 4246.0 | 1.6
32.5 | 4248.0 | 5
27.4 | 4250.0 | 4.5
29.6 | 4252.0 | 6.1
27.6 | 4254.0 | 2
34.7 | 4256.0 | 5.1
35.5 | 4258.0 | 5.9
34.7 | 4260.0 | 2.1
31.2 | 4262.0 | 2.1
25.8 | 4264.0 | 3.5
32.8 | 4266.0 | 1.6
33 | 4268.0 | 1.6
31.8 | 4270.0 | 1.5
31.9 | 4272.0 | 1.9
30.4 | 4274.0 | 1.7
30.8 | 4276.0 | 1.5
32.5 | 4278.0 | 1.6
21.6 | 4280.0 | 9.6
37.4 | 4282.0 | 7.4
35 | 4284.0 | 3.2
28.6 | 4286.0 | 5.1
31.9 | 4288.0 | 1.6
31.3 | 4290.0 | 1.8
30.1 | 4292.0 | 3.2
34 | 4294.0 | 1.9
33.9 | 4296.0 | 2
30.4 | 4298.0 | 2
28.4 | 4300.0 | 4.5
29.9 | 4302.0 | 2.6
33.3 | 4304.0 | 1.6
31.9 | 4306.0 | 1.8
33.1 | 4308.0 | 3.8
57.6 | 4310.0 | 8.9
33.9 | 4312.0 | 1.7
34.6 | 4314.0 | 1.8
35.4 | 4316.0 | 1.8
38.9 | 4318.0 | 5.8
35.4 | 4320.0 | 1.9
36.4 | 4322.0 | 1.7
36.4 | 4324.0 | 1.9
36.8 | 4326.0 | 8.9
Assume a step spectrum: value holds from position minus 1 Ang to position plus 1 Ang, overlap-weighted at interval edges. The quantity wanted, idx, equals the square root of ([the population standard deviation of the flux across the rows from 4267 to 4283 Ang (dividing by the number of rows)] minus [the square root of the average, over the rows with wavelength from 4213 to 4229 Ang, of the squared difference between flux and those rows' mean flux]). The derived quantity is 1.7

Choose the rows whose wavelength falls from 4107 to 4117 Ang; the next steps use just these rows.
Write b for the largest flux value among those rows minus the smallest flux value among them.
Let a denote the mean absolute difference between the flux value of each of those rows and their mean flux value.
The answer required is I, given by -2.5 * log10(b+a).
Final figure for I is -1.5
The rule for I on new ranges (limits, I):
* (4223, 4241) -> -2.3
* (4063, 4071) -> -2.0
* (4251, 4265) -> -2.8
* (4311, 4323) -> -2.0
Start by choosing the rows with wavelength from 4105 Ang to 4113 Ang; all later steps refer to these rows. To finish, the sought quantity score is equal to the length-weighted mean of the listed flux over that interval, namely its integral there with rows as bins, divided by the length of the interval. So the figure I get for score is 36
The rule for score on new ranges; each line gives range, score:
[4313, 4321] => 36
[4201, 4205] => 41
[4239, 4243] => 32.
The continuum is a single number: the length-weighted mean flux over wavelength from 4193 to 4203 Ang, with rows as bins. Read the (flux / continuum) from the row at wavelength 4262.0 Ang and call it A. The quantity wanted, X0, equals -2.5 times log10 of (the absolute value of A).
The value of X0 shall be 0.04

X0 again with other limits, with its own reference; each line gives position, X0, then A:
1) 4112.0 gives -0.09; 1.09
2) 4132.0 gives 0.05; 0.96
